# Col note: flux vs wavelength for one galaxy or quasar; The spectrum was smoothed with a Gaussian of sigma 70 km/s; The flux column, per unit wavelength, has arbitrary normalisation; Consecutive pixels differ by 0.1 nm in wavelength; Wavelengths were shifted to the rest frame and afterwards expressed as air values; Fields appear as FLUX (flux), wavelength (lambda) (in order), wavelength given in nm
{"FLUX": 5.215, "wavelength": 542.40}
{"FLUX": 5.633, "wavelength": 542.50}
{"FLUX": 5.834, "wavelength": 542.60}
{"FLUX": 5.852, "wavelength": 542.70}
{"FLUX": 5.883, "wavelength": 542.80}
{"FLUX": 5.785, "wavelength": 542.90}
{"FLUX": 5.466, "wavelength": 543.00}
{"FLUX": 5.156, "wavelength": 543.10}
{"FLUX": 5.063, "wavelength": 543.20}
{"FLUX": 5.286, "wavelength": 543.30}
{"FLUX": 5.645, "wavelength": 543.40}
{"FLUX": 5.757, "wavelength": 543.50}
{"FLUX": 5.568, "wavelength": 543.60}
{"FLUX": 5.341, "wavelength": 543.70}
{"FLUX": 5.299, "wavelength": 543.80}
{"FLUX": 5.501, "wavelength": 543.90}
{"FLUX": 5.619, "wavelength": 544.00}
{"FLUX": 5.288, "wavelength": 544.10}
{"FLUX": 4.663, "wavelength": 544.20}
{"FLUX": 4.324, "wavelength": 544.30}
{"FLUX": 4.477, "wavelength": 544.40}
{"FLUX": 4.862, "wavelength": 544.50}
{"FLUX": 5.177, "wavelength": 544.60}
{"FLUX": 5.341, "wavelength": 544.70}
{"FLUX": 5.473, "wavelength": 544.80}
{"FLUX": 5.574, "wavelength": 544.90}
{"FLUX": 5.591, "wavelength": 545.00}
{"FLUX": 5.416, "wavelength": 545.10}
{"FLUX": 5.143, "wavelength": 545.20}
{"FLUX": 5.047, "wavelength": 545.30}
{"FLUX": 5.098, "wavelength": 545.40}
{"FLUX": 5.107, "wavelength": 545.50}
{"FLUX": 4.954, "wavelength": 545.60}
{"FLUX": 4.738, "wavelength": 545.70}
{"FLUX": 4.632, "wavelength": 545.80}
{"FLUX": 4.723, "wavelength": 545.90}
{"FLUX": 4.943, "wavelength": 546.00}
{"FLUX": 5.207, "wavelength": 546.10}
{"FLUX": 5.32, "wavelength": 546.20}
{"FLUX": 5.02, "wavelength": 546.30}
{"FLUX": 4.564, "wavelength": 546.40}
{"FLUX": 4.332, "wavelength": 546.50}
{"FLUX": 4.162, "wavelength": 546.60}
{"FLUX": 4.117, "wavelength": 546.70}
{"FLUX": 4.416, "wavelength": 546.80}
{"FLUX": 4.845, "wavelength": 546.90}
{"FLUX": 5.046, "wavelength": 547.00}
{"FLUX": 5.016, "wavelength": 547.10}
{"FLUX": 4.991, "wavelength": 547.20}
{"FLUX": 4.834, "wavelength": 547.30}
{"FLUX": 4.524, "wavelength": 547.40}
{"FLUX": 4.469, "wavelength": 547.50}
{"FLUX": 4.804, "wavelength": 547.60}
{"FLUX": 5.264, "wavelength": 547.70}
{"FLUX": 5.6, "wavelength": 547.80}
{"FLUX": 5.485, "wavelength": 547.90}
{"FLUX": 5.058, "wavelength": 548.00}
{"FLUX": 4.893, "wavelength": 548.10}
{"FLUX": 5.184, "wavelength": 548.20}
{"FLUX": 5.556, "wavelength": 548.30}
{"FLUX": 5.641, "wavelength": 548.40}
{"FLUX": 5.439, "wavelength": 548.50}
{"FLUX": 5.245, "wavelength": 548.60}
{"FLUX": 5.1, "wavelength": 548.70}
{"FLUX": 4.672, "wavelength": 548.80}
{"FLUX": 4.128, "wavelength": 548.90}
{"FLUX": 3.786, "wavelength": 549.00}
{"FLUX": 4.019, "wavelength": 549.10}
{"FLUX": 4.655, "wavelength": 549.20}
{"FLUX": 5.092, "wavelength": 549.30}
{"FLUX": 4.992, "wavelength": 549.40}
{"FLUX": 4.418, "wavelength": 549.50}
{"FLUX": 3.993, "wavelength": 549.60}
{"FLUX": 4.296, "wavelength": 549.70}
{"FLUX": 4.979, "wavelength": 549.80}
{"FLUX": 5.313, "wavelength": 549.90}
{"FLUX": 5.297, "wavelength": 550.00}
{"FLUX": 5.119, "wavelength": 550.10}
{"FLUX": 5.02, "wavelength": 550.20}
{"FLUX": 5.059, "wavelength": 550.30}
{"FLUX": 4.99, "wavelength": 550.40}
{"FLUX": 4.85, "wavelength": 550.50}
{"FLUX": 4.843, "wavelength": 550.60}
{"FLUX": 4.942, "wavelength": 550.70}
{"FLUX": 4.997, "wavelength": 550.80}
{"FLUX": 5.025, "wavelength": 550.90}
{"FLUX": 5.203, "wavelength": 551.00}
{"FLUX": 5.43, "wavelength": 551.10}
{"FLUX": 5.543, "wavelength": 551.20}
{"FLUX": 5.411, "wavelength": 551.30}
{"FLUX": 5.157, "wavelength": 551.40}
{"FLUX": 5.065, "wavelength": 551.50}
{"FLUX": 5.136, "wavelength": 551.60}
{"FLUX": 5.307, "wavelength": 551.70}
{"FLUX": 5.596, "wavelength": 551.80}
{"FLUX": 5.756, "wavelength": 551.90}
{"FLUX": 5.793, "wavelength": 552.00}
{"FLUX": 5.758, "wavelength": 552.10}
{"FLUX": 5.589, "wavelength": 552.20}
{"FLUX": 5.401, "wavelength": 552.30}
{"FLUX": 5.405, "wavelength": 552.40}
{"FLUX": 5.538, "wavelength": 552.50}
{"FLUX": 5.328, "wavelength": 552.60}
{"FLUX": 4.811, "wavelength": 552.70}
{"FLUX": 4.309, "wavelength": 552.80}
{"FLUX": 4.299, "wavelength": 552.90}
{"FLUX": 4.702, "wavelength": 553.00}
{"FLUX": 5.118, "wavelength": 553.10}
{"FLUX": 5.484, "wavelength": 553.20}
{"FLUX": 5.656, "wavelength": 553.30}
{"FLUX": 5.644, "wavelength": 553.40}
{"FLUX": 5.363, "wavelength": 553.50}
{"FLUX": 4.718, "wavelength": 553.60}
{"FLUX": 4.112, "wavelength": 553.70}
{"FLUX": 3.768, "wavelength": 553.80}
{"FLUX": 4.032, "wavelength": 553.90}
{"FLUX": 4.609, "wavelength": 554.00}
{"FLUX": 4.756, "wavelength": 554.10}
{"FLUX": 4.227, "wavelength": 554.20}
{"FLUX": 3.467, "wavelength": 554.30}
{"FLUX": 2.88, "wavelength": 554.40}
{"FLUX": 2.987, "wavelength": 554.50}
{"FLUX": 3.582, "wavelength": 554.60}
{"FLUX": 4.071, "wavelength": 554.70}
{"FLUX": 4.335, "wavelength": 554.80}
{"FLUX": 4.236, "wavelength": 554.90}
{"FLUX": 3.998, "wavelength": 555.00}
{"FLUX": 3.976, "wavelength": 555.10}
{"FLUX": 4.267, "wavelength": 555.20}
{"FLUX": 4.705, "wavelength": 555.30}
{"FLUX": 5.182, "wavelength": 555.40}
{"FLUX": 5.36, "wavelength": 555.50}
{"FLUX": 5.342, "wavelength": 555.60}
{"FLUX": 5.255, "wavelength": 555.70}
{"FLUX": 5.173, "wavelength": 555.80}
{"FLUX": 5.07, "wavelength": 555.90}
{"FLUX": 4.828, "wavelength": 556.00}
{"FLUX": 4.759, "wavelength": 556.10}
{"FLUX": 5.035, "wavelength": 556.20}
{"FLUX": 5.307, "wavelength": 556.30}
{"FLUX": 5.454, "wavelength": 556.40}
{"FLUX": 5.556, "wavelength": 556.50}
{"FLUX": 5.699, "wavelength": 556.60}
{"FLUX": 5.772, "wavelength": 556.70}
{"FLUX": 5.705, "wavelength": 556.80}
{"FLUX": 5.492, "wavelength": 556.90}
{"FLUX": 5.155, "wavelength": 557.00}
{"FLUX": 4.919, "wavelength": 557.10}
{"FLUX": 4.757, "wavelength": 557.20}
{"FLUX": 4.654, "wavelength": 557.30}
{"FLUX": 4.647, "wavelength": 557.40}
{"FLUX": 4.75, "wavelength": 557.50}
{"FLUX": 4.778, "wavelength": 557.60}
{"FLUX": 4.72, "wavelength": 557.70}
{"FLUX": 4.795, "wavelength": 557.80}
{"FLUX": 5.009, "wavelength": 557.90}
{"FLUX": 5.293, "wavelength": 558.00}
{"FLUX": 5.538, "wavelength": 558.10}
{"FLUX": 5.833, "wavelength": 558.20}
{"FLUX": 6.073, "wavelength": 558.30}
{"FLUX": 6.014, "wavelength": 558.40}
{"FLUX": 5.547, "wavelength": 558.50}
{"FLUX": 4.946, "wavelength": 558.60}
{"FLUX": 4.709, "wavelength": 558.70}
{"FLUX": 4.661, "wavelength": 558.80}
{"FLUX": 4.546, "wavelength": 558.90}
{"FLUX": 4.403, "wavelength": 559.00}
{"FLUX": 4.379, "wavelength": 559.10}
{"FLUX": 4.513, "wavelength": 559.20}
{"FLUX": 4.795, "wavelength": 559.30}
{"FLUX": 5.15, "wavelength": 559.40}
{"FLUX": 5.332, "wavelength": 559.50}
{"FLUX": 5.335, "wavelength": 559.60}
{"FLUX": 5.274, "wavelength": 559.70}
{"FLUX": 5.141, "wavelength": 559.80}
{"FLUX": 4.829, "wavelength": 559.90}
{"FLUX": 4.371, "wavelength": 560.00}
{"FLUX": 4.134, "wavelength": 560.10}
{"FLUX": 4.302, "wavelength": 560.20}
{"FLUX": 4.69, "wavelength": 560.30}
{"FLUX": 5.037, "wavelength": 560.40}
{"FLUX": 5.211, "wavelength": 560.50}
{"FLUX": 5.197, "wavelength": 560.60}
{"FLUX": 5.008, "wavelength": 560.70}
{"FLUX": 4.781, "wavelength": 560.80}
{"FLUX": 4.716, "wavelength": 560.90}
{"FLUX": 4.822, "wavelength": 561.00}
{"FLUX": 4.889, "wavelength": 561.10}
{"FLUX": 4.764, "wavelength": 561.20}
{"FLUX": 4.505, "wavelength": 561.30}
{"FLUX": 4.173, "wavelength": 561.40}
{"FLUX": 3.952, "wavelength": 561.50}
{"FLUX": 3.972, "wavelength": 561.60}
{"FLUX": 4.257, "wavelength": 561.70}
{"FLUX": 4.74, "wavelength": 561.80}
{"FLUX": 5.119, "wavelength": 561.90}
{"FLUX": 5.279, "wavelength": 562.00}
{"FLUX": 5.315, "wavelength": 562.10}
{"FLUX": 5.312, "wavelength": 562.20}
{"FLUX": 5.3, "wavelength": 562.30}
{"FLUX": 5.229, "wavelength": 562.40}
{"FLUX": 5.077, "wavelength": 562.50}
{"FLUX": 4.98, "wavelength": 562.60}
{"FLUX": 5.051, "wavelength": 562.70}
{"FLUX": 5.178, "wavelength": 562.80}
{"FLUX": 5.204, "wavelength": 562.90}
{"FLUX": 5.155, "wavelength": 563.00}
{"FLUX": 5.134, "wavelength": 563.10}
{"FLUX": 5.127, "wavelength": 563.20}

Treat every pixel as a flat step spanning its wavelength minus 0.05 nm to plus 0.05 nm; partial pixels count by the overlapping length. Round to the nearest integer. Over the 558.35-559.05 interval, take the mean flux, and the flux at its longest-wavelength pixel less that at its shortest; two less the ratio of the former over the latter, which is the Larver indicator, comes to 5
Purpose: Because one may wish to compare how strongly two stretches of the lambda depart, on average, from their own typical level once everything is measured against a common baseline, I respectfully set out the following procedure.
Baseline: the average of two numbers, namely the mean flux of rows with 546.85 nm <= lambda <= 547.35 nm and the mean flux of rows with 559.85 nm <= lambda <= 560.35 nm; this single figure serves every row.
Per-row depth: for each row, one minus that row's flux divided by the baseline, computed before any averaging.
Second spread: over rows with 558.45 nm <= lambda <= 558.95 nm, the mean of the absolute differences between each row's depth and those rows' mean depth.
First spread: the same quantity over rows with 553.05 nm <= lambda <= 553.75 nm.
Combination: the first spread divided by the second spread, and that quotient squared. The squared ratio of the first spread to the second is 2.2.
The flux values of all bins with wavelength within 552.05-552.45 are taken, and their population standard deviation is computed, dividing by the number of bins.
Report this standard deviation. 0.15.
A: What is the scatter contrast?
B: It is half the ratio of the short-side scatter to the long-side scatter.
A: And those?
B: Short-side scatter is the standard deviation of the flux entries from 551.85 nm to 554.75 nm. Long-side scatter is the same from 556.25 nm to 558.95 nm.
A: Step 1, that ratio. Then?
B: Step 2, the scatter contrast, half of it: 0.91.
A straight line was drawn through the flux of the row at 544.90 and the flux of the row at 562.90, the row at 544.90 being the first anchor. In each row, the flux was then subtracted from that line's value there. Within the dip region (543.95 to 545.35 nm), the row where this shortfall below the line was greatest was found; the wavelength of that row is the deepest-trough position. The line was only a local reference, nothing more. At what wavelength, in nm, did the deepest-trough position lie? 544.30 nm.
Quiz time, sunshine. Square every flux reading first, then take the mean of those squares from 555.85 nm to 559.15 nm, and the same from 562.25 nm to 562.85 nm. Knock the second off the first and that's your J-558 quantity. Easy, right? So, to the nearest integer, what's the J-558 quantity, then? 0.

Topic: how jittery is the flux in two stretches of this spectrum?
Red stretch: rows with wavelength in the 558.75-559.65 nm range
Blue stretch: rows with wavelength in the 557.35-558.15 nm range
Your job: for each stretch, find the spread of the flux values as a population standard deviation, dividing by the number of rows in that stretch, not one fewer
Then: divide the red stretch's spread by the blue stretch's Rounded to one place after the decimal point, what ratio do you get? 1.2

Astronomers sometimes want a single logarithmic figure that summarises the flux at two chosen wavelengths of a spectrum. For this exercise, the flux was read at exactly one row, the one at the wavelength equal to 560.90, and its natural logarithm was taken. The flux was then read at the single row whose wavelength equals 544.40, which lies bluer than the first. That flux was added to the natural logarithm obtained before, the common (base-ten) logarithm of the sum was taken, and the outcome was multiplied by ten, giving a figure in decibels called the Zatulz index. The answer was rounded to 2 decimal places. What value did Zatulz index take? 7.80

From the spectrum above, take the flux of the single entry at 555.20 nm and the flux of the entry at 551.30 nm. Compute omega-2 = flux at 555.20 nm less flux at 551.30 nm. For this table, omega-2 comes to -1.1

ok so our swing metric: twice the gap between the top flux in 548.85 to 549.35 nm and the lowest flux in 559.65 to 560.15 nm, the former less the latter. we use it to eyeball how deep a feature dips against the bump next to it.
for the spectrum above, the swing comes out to 1.9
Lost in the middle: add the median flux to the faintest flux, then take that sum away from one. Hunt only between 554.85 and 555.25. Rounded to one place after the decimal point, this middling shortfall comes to -7.1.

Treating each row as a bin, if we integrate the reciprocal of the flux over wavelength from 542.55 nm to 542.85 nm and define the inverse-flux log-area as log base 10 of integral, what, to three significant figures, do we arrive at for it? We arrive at -1.29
